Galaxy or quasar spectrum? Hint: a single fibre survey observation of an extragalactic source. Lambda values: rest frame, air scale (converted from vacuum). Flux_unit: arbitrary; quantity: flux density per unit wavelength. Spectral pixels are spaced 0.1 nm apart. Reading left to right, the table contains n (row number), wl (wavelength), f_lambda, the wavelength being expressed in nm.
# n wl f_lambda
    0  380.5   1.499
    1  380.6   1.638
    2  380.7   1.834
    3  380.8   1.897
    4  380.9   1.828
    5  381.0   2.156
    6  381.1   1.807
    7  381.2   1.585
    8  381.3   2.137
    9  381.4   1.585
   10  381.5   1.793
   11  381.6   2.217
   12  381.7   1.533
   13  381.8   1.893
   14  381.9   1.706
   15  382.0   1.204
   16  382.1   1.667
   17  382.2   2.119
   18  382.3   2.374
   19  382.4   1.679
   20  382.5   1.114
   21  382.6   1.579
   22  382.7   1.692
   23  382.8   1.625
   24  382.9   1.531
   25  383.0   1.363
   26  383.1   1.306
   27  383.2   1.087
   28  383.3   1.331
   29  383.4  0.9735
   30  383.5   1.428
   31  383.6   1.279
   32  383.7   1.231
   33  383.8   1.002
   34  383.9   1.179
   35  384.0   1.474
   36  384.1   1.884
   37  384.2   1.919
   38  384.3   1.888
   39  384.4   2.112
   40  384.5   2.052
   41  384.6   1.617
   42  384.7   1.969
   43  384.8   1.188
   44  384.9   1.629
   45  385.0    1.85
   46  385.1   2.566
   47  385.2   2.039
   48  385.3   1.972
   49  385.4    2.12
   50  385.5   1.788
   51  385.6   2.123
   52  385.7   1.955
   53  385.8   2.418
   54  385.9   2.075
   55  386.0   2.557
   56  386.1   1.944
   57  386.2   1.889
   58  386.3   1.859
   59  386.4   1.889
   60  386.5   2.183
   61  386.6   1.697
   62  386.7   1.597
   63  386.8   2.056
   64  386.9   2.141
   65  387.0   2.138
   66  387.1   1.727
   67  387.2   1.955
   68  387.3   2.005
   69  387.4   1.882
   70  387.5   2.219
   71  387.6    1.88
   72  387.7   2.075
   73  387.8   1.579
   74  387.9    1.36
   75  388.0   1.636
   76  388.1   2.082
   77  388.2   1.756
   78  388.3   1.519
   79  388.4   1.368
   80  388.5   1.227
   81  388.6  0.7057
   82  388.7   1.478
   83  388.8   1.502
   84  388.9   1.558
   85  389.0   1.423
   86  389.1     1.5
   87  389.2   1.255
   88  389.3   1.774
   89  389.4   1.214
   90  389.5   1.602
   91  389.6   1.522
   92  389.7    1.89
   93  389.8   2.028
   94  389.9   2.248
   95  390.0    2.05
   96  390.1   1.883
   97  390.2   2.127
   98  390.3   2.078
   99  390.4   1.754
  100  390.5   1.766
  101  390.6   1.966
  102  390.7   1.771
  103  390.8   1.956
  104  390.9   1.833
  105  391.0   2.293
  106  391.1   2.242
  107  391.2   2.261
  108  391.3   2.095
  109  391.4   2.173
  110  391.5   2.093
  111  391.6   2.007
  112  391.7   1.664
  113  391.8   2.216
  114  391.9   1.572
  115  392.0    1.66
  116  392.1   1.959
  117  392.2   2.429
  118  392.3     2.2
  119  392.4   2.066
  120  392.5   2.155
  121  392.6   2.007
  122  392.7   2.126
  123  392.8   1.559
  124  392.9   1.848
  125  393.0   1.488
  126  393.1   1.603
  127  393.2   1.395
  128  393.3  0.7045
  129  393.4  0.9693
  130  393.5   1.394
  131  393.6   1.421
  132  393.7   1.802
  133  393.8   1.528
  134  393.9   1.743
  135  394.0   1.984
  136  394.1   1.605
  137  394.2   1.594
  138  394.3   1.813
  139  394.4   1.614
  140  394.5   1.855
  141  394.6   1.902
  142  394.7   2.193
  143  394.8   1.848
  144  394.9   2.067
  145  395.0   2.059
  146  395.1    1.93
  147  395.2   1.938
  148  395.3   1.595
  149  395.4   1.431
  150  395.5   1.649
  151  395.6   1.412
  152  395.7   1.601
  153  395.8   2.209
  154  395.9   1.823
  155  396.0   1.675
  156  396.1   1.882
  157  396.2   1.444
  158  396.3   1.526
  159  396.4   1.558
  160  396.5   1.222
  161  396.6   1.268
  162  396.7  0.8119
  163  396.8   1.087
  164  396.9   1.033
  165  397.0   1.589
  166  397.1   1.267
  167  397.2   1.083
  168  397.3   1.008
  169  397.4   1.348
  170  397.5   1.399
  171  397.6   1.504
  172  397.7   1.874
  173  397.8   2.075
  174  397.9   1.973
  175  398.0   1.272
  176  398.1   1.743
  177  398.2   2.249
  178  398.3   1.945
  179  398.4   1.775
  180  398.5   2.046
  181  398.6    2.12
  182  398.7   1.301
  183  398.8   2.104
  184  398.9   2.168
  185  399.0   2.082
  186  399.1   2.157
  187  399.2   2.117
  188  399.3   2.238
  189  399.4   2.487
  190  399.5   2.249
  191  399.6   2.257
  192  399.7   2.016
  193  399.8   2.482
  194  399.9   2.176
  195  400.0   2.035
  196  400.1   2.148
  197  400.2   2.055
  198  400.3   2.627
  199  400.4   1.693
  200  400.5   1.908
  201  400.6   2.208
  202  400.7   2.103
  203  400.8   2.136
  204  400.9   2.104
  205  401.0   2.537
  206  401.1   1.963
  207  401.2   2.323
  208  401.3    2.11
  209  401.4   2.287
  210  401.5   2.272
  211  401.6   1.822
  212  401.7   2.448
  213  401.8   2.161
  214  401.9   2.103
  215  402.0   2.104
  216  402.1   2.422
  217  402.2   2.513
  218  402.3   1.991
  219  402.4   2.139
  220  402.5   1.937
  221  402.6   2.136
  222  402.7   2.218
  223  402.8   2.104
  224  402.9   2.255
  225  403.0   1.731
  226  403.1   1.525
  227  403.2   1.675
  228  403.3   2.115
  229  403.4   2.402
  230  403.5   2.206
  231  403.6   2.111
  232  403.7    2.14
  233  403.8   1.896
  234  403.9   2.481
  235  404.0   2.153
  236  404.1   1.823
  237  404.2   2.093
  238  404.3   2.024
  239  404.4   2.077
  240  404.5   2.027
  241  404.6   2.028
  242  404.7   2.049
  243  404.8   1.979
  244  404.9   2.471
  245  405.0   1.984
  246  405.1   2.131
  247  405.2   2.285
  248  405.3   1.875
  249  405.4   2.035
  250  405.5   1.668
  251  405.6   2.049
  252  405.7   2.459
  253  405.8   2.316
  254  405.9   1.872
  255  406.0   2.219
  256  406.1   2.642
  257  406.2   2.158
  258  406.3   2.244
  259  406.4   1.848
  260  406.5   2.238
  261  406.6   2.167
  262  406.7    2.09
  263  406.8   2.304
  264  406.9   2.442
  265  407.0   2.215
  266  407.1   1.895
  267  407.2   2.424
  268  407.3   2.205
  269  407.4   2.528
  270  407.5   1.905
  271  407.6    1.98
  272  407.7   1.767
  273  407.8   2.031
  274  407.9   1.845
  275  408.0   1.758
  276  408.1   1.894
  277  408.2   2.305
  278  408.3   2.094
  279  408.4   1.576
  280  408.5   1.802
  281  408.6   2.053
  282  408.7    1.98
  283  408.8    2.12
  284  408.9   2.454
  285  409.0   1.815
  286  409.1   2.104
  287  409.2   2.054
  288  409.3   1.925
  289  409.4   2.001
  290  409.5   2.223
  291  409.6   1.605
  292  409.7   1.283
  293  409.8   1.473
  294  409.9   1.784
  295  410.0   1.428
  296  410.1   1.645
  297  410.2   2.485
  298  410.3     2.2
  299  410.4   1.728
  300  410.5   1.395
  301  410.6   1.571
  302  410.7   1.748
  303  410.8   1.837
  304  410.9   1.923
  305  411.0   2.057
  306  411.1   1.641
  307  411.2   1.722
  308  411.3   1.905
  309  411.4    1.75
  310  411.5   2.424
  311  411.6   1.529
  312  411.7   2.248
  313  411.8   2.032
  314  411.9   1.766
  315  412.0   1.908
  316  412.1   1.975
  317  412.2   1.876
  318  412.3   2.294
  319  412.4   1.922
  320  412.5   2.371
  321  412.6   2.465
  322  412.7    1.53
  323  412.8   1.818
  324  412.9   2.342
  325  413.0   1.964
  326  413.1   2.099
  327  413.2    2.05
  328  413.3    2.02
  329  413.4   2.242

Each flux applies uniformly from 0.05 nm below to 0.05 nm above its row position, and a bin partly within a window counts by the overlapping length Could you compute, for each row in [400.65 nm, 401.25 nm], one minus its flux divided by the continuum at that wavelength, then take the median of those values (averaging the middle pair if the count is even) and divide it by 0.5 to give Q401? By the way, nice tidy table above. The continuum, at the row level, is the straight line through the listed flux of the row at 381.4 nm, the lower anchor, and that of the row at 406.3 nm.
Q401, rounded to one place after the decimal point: 0.0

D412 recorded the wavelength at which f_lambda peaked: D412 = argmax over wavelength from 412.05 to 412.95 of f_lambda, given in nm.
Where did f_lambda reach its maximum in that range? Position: 412.6 nm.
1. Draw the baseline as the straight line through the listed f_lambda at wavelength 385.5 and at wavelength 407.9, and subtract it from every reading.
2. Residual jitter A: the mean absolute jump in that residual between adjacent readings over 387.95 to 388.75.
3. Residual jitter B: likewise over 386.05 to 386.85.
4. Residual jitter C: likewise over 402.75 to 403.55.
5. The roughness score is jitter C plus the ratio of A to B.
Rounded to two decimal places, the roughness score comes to 2.06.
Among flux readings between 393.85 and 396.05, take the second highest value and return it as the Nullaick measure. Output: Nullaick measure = 2.193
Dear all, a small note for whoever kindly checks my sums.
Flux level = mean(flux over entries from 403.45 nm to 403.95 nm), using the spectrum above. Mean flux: 2.17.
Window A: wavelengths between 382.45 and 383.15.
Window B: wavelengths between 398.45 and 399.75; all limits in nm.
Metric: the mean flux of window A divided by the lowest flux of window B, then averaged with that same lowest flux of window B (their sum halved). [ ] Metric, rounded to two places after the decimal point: 1.21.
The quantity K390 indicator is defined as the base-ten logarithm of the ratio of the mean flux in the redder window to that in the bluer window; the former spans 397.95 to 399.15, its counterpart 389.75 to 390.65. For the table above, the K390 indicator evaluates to -0.017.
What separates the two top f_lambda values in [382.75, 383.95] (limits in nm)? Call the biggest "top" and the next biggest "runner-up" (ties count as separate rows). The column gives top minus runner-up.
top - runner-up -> 0.09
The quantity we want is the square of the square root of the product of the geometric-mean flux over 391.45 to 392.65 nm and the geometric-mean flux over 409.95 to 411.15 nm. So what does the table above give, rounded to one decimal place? 3.5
